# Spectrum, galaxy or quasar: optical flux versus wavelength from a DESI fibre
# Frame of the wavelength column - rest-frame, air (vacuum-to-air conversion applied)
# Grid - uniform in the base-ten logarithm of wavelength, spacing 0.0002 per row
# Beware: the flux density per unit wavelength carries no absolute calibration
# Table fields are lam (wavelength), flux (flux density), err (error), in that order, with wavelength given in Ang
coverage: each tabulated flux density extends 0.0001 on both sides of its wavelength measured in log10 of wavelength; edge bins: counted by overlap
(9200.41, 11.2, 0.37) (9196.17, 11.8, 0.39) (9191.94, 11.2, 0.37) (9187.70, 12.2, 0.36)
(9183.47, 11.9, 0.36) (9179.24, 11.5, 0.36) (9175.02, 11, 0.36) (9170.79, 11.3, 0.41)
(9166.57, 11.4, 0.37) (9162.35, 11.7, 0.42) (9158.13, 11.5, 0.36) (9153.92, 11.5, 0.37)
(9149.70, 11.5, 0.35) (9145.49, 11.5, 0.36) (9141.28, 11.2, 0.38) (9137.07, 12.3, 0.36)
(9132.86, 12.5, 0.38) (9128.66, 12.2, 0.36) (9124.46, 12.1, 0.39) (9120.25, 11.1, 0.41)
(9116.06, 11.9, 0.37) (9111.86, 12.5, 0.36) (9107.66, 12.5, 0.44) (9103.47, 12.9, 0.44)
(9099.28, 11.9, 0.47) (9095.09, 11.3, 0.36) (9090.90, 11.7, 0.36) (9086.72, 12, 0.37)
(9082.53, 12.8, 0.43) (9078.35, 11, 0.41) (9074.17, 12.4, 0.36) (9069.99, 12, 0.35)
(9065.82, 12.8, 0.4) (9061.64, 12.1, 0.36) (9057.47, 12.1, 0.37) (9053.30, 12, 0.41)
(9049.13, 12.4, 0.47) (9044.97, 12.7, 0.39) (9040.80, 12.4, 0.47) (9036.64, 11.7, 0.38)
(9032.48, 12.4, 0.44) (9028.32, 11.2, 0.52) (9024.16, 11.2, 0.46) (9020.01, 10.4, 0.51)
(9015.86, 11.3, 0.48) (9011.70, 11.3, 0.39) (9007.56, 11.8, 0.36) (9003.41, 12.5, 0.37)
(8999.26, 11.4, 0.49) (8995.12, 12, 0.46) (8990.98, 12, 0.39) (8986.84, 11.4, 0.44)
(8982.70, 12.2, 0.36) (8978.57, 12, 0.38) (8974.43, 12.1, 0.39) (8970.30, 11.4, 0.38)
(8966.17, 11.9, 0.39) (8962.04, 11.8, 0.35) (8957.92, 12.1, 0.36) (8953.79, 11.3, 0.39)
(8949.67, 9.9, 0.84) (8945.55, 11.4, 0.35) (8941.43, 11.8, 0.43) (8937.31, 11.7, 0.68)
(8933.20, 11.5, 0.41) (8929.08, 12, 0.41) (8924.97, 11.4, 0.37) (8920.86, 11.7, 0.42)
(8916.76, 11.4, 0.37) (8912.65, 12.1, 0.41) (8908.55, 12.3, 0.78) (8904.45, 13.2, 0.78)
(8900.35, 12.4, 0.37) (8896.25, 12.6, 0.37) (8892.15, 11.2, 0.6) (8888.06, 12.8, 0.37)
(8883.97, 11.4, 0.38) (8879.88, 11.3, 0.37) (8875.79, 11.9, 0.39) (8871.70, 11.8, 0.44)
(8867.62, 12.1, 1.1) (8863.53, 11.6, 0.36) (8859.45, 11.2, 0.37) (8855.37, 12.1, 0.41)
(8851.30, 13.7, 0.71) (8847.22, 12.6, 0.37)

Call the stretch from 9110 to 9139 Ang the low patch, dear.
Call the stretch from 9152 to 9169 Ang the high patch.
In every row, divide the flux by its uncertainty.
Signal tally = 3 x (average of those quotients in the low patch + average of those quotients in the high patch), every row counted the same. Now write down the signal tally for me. 188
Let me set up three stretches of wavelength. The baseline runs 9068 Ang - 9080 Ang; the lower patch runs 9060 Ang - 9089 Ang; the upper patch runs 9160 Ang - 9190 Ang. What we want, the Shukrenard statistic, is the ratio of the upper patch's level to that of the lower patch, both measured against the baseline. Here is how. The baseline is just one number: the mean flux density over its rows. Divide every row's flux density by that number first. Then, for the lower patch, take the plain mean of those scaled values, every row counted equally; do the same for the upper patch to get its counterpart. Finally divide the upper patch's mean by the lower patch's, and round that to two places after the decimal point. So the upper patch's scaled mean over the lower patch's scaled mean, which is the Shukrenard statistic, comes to 0.95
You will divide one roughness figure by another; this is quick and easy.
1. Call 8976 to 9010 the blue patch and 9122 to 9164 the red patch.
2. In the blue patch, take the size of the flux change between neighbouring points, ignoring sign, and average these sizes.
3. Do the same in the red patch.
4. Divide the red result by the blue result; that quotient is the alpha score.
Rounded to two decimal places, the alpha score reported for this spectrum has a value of 0.43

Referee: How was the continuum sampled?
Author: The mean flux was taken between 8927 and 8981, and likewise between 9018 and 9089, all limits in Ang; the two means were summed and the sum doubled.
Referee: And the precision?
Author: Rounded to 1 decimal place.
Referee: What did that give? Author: 47.2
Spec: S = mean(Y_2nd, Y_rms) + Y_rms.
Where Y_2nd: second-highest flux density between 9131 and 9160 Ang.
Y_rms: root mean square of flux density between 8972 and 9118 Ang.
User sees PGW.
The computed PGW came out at 24.1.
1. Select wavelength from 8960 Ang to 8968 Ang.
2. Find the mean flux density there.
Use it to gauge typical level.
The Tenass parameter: 11.85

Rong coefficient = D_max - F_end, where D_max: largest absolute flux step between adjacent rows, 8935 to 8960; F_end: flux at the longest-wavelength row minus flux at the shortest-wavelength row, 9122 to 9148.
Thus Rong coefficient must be 2.1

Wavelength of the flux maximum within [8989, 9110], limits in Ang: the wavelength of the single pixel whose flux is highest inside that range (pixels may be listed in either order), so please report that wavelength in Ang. 9103.47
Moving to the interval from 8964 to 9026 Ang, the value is 9003.41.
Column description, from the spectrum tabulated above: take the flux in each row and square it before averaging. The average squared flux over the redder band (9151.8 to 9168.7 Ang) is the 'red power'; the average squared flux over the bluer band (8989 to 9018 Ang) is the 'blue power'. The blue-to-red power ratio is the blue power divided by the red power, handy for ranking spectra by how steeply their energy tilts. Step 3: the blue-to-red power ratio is 1.04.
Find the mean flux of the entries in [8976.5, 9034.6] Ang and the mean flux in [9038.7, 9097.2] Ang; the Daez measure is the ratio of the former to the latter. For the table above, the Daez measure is 0.96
